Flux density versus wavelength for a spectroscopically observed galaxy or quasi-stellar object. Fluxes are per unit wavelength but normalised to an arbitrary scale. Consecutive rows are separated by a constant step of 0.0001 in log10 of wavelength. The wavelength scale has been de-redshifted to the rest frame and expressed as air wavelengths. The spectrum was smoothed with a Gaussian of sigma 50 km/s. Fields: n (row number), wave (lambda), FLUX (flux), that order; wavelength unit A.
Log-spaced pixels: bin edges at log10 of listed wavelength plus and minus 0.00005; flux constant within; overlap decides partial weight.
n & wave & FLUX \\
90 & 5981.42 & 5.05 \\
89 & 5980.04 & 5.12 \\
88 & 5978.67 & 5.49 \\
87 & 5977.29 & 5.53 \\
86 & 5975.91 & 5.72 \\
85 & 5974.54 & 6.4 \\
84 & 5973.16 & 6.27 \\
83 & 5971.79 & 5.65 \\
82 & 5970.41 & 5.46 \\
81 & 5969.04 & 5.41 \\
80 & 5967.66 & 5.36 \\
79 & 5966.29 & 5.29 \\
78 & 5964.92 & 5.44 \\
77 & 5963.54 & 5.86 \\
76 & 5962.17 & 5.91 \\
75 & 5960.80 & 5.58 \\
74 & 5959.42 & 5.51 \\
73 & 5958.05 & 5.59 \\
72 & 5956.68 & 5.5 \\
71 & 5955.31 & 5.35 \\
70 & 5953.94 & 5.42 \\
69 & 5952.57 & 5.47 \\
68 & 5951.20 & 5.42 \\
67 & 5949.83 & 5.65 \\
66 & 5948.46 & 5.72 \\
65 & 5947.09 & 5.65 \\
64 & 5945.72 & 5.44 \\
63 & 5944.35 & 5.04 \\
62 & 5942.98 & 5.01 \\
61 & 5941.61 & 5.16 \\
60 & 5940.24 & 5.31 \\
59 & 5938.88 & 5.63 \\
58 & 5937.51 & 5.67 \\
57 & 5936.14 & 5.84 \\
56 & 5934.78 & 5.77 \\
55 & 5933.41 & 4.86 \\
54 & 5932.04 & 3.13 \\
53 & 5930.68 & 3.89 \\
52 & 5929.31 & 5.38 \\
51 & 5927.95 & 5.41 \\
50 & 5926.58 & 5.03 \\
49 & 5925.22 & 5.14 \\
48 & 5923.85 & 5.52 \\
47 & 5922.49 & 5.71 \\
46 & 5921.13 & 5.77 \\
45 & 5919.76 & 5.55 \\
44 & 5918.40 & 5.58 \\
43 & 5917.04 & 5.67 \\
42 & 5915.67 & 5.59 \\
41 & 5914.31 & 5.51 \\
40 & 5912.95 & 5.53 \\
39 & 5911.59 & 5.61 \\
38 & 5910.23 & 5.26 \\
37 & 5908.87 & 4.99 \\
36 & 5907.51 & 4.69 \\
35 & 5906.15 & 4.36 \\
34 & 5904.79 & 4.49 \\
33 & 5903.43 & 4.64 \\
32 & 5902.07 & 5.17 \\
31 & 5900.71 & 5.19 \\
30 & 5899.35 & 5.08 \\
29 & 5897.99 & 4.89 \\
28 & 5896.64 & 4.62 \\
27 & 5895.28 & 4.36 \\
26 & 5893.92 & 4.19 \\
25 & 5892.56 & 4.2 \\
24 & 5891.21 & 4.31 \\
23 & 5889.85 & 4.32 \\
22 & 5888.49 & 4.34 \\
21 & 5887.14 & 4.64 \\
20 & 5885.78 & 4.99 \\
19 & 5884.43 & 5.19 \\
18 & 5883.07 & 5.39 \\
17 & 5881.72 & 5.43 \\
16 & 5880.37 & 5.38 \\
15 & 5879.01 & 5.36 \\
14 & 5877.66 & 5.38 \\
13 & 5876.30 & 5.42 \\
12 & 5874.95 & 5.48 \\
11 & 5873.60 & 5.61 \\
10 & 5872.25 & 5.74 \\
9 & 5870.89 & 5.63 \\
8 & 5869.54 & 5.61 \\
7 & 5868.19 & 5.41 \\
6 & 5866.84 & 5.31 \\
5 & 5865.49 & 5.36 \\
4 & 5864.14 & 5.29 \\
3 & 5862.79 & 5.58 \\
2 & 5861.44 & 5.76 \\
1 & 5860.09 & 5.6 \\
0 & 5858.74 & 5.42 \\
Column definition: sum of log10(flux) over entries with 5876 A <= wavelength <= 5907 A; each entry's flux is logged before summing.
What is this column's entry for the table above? 15.7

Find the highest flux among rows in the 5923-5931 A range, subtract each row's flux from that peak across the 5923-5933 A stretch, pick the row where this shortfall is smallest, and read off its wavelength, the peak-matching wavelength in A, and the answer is 5923.85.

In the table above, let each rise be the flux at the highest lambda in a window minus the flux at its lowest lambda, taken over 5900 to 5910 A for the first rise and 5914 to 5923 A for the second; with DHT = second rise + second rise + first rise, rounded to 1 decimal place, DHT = 0.2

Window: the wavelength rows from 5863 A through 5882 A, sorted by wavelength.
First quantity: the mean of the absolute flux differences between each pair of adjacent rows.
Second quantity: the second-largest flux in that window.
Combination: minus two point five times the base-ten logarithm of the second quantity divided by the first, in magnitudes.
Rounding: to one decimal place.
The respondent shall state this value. -4.7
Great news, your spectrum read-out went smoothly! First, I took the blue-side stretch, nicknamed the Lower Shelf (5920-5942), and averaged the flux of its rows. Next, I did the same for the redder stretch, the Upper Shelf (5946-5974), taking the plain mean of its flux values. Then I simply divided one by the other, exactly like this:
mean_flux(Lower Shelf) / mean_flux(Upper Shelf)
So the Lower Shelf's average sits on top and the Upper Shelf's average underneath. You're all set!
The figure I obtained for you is 0.93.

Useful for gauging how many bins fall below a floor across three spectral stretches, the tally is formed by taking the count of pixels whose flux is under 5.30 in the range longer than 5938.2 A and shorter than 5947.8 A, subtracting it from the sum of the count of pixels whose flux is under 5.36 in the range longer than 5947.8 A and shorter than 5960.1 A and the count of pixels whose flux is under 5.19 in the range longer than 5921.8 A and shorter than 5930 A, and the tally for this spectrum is 0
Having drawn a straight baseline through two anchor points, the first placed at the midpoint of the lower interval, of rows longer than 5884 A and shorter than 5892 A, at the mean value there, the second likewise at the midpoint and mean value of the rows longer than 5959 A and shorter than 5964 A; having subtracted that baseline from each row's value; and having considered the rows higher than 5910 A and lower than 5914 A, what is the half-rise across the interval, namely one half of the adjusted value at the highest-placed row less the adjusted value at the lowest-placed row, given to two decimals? 0.11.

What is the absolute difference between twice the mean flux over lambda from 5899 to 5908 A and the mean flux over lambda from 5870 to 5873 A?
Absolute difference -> 3.9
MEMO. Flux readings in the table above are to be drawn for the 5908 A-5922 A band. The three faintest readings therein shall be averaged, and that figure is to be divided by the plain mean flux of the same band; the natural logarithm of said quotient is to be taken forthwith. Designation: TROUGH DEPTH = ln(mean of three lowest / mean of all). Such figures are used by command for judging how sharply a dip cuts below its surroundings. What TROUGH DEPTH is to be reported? -0.05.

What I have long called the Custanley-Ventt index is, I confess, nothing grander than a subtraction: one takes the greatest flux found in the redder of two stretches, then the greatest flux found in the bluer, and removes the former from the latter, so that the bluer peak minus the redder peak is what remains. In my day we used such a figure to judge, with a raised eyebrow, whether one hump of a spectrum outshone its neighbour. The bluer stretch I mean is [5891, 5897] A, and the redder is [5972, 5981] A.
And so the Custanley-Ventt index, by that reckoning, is -1.8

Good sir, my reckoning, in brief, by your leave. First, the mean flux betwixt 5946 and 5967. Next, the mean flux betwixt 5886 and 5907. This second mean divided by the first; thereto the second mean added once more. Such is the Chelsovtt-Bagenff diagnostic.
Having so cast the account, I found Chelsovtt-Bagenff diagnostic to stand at 5.4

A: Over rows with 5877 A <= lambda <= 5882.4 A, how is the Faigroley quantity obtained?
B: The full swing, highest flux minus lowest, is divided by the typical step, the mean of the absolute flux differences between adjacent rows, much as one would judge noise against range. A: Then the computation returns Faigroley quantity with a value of 2.33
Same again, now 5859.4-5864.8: 2.24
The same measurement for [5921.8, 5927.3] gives 3.00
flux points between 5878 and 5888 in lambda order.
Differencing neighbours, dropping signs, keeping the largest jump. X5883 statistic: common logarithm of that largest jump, -0.46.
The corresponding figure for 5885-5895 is -0.46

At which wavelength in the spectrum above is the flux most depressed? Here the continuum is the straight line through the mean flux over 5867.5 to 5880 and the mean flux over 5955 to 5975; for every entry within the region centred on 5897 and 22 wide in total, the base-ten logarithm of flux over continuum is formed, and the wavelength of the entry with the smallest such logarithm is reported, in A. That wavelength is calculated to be 5893.92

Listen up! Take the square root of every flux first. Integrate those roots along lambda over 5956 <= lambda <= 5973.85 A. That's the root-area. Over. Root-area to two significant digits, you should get 42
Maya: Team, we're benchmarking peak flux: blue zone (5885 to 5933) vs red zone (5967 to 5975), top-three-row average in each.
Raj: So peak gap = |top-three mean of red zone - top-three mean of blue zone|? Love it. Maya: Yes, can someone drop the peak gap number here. 0.39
